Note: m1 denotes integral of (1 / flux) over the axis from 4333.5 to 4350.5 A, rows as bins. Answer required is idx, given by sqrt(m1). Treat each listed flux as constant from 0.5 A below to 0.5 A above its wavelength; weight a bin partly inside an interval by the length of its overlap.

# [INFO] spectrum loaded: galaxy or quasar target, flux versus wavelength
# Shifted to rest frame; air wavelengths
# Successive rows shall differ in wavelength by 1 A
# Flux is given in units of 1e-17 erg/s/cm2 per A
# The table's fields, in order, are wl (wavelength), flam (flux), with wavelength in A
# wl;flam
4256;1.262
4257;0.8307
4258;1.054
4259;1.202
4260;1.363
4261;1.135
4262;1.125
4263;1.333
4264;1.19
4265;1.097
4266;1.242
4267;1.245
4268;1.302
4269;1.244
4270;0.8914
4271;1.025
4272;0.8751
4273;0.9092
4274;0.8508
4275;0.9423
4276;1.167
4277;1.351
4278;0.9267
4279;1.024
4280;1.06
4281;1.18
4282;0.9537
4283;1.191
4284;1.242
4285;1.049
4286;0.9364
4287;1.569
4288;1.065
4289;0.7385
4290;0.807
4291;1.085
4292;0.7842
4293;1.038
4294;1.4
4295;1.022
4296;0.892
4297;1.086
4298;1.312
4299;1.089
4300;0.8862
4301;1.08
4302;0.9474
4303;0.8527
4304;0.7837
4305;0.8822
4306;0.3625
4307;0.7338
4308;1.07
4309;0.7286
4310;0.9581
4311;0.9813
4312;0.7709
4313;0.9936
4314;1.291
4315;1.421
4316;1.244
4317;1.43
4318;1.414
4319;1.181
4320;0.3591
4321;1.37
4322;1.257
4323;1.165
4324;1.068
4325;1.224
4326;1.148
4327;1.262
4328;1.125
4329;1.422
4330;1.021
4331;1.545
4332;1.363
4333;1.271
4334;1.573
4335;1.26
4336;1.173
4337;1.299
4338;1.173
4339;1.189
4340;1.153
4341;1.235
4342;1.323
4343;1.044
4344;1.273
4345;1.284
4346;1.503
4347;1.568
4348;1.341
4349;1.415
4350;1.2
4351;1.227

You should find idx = 3.65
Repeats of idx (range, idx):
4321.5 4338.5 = 3.70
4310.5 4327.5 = 4.06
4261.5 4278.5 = 3.98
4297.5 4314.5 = 4.47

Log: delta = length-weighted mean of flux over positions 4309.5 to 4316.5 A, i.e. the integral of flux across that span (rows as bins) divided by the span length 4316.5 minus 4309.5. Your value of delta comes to 1.09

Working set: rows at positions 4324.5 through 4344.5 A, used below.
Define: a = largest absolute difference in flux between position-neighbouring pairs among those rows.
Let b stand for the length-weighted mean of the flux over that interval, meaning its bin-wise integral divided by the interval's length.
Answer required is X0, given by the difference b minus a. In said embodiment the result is 0.73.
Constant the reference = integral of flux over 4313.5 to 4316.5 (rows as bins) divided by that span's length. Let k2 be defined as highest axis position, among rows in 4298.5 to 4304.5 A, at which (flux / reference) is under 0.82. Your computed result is 4304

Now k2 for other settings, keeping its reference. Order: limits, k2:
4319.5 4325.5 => 4324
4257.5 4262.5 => 4258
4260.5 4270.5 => 4270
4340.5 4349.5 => 4343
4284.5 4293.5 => 4293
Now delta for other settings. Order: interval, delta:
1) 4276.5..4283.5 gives 1.10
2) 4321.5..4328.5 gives 1.18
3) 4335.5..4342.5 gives 1.22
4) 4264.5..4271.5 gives 1.15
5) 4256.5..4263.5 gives 1.15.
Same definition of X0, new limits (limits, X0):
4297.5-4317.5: 0.47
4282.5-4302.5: 0.43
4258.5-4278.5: 0.70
